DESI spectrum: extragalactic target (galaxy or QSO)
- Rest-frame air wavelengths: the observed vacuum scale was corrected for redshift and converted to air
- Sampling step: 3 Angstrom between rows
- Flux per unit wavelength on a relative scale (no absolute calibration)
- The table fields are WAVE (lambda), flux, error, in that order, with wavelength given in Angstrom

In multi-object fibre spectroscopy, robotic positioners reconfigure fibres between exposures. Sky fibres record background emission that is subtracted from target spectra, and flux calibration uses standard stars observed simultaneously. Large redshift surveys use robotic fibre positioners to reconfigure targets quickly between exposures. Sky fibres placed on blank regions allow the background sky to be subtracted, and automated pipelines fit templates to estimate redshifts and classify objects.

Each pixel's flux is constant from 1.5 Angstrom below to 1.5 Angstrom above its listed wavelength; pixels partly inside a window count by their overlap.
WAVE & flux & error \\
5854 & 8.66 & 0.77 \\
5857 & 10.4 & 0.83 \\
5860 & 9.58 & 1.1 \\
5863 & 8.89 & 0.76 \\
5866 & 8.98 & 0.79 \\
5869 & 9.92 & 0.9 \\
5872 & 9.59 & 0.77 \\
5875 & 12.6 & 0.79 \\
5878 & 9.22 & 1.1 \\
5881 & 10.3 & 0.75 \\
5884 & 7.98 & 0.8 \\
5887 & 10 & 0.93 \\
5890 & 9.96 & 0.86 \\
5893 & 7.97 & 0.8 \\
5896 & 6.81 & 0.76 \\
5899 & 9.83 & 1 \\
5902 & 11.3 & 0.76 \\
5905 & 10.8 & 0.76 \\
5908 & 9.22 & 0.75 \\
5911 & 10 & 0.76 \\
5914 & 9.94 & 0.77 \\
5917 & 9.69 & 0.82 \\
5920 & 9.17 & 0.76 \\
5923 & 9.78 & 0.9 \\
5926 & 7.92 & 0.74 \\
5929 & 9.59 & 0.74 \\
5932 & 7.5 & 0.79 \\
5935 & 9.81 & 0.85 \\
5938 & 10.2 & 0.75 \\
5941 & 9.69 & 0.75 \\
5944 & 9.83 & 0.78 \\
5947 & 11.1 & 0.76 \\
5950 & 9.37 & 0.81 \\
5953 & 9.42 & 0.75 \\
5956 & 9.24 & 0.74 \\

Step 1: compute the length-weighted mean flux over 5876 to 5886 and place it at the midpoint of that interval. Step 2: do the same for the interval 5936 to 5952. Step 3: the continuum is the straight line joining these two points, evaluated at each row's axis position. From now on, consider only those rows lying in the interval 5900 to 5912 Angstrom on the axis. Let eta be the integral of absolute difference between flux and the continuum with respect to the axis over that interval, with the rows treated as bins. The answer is 11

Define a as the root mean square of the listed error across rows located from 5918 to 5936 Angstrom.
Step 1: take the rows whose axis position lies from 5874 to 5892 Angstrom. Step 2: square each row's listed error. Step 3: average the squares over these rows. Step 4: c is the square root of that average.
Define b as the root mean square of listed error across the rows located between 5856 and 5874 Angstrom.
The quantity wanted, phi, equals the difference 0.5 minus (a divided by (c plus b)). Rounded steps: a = 0.799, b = 0.87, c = 0.879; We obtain 0.042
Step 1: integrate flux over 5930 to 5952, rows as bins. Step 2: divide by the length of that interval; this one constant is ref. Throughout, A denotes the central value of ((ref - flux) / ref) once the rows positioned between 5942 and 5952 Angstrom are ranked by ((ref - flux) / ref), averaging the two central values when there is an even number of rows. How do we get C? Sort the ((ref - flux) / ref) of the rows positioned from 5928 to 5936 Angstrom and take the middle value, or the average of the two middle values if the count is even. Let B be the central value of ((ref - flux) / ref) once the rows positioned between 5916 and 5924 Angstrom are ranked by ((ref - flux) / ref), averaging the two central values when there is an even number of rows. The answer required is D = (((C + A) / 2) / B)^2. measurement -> 2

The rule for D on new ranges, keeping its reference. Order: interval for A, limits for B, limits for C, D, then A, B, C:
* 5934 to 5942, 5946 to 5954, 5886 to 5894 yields 1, -0.018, 0.022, -0.034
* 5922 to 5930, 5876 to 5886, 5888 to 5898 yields 4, 0.005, 0.043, 0.173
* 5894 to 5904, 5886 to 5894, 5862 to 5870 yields 1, -0.020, -0.034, 0.068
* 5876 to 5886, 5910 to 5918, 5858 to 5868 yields 3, 0.043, -0.031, 0.068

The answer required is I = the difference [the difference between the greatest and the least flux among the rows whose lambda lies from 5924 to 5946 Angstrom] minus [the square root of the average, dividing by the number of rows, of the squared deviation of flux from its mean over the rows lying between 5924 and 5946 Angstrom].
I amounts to 1.7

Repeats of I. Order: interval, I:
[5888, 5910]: 3.0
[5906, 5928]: 1.4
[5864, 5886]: 3.3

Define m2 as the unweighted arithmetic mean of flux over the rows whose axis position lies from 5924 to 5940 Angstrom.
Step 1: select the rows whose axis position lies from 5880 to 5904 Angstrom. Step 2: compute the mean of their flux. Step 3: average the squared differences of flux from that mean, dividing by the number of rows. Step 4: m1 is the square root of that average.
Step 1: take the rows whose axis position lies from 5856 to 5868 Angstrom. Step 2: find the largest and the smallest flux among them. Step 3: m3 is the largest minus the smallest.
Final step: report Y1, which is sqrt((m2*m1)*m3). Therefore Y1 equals 4.4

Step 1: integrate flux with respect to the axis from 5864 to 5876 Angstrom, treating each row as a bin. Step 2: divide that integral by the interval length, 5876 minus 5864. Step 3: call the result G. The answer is 10.1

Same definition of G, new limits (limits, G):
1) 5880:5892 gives 9.5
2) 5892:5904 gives 9.1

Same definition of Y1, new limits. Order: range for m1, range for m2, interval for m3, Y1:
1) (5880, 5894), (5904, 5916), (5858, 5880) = 6.2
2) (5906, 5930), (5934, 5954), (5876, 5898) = 4.7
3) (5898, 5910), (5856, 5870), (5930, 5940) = 4.6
